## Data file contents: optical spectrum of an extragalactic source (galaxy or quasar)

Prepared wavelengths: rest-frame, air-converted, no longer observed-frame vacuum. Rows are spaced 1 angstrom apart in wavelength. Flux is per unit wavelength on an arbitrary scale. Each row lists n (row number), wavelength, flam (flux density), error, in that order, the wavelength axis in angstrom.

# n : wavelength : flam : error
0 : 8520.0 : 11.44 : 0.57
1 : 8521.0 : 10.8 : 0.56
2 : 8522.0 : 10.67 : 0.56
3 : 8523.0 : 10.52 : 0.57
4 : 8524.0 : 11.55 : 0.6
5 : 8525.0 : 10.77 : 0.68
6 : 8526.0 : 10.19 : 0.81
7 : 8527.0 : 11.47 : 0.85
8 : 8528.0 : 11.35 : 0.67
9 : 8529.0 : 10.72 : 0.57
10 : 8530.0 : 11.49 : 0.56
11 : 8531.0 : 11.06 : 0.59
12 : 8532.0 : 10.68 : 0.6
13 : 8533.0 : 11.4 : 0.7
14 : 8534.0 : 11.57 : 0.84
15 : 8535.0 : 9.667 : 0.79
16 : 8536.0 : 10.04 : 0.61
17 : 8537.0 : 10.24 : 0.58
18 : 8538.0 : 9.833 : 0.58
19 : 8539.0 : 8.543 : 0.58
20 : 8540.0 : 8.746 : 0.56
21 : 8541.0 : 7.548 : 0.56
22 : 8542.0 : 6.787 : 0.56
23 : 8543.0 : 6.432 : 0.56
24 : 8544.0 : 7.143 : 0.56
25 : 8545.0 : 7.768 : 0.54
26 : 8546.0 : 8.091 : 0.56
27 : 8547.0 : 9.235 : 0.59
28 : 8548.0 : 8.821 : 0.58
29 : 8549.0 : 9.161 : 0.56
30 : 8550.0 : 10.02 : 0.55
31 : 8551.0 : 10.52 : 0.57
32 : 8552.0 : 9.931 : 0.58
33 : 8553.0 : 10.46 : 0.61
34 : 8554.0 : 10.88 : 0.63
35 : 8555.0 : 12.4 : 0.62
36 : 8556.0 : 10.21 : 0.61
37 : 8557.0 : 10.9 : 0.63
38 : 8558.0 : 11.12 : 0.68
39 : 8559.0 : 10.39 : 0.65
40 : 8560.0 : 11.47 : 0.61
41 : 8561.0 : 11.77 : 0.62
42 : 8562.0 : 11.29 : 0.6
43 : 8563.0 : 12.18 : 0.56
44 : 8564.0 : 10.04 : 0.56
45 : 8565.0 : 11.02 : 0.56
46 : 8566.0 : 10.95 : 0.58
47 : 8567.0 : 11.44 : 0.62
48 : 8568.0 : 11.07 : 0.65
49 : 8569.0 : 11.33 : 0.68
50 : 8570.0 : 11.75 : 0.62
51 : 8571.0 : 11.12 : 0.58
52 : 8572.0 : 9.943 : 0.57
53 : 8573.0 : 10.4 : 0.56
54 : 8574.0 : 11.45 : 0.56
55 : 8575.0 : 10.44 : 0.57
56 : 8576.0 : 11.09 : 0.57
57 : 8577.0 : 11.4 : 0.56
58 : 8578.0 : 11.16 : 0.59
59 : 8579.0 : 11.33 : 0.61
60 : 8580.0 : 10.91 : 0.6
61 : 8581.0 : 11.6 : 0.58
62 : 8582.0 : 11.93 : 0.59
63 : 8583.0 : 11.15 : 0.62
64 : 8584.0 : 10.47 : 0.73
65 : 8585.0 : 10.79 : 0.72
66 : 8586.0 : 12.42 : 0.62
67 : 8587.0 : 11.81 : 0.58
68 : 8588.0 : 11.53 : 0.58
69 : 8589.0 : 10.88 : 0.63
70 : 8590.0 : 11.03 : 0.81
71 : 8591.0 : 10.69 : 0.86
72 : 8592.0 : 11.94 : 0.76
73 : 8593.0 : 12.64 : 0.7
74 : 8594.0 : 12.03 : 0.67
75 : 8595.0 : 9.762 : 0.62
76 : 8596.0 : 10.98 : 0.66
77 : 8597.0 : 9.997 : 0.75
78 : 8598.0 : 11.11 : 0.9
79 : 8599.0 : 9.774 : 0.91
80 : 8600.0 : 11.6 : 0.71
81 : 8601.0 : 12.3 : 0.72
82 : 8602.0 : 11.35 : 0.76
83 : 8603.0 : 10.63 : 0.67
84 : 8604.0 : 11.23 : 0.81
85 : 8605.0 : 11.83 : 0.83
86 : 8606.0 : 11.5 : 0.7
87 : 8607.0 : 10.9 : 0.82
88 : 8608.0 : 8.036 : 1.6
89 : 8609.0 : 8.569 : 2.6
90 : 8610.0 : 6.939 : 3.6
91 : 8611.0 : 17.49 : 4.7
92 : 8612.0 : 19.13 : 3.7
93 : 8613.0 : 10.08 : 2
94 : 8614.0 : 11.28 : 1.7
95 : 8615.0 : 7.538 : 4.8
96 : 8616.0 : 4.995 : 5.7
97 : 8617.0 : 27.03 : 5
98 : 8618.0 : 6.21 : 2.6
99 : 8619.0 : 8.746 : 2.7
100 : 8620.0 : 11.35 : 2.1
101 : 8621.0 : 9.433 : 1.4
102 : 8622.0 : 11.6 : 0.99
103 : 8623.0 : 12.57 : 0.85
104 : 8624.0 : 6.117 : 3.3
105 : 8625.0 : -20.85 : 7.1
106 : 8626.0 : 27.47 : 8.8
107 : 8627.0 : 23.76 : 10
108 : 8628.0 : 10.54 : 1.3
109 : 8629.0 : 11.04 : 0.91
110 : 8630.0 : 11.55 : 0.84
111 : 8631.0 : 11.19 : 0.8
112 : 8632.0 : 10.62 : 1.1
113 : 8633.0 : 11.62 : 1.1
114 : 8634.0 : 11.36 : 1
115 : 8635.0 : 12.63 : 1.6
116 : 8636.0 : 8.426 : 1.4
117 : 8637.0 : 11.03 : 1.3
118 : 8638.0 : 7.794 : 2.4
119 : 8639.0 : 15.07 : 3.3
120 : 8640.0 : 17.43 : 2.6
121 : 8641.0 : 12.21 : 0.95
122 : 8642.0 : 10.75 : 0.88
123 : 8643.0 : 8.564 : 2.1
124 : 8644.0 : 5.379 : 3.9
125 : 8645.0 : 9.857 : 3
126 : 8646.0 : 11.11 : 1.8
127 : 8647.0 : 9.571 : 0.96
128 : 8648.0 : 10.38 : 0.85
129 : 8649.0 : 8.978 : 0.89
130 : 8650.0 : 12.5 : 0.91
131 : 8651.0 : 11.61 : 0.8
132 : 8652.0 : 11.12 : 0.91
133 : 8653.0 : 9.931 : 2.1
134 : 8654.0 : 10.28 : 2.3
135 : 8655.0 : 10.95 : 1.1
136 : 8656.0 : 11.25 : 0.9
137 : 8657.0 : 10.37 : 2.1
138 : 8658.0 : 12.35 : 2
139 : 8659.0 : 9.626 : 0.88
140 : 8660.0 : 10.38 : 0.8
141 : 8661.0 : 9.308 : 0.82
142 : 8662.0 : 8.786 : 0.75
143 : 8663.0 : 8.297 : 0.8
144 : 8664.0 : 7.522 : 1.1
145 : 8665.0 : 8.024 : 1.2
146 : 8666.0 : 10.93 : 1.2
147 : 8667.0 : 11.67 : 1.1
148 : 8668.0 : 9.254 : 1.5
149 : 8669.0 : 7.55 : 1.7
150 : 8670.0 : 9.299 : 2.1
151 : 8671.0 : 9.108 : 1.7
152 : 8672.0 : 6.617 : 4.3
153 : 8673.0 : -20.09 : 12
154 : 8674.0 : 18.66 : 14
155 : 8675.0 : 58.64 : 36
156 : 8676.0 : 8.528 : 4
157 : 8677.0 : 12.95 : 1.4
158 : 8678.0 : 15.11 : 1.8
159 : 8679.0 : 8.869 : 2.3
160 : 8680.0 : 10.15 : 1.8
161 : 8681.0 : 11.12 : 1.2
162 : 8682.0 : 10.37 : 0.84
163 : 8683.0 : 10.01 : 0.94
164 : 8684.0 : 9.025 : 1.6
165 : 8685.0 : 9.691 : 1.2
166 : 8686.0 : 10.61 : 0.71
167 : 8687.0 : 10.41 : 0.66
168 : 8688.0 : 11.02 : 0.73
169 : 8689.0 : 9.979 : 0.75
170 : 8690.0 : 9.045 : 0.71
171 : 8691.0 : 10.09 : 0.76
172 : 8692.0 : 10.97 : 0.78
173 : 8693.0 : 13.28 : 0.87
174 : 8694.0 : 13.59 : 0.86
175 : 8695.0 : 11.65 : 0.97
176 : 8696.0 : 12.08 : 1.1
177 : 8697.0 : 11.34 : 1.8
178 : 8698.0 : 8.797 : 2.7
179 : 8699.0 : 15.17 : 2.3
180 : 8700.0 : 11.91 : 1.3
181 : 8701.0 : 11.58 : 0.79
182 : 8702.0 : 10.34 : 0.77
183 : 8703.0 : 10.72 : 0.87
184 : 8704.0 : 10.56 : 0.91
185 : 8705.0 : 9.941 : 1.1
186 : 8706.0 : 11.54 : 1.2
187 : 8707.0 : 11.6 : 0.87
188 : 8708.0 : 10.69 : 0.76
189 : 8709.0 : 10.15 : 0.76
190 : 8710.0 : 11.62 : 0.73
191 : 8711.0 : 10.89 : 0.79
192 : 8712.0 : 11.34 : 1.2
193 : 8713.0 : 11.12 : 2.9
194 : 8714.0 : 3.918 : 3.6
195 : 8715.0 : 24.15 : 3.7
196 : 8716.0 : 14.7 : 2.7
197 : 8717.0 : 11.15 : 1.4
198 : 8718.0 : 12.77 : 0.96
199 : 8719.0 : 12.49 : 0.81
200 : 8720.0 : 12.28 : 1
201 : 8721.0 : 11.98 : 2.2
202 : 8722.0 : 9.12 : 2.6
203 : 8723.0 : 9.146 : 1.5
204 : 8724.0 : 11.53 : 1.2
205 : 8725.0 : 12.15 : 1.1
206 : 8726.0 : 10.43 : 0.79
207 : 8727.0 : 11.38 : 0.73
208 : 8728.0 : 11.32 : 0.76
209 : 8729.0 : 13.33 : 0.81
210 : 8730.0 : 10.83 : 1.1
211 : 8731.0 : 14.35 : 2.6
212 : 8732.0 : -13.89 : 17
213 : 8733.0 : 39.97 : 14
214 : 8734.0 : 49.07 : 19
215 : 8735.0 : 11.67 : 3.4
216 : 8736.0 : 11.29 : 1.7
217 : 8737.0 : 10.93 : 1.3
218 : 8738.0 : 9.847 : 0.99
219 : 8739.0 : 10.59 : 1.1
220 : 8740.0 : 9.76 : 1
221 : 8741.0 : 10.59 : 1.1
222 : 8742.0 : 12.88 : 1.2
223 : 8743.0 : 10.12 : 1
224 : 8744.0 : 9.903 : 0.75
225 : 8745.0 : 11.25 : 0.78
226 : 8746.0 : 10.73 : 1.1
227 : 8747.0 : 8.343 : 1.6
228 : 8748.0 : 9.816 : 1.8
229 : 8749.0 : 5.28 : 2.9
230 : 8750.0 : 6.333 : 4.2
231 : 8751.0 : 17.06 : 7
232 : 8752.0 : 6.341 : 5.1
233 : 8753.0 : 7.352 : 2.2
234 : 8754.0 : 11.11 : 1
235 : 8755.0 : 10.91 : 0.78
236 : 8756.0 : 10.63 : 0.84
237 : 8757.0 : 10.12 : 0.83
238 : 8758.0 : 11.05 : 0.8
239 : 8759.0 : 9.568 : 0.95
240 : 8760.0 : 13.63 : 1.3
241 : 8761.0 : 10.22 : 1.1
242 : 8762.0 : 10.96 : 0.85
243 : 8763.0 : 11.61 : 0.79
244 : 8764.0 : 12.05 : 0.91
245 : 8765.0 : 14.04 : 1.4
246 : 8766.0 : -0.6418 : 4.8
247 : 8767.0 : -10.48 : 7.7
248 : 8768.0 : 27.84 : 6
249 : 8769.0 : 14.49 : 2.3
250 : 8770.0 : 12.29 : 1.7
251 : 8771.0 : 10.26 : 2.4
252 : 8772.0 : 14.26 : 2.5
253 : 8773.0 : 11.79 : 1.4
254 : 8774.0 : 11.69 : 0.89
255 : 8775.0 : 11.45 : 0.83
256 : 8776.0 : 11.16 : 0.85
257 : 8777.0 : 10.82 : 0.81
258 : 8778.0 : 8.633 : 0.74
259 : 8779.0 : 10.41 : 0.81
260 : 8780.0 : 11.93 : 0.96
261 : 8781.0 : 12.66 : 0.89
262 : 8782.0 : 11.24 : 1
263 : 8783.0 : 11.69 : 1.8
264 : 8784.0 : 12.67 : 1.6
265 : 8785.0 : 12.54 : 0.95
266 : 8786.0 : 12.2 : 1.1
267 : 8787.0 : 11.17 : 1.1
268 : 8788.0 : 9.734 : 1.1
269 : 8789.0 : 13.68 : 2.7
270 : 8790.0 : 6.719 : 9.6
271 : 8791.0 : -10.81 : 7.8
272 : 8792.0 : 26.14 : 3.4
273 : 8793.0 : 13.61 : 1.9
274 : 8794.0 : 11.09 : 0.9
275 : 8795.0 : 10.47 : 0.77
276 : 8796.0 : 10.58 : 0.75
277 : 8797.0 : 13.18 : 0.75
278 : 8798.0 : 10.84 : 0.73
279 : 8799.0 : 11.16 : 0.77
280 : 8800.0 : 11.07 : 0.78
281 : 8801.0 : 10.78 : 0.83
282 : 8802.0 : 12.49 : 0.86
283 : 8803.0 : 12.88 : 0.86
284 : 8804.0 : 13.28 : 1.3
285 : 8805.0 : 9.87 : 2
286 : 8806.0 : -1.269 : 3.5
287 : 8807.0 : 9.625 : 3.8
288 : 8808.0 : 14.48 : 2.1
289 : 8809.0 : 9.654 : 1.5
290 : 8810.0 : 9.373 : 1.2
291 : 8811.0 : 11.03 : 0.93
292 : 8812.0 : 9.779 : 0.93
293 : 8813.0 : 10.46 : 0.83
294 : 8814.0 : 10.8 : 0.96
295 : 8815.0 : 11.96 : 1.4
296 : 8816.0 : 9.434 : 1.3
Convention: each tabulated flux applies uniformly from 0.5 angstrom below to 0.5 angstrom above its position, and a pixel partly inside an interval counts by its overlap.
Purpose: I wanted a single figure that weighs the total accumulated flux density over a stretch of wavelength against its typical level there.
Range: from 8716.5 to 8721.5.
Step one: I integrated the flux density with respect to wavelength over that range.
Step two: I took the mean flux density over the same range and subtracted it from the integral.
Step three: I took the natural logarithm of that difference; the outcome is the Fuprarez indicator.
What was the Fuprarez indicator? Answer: 3.9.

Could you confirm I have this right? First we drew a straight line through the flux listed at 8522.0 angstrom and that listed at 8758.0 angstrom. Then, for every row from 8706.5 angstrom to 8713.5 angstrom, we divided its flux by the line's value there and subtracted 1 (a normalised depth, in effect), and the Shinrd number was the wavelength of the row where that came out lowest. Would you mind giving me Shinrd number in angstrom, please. 8709.0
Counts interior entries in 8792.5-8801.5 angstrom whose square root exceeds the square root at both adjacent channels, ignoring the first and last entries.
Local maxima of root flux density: 2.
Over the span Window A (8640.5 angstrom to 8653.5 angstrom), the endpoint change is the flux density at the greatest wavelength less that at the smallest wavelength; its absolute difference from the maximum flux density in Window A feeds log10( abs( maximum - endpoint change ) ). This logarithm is 1.17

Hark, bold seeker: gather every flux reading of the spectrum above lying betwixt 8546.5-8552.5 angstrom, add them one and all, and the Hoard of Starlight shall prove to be 58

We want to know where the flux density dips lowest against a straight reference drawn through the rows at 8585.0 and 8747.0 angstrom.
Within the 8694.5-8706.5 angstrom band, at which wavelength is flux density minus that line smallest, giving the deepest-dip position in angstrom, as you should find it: 8698.0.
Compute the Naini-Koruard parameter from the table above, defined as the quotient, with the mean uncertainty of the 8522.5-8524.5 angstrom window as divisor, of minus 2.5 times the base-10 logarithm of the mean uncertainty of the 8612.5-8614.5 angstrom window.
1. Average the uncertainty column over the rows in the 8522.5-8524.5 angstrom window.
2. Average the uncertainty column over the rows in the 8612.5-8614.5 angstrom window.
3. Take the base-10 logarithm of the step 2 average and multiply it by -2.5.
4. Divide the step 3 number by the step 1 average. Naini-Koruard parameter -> -1.1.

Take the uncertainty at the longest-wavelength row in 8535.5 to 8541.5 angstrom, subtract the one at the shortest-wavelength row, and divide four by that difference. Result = -80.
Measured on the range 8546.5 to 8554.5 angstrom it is 100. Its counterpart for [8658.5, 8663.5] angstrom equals -50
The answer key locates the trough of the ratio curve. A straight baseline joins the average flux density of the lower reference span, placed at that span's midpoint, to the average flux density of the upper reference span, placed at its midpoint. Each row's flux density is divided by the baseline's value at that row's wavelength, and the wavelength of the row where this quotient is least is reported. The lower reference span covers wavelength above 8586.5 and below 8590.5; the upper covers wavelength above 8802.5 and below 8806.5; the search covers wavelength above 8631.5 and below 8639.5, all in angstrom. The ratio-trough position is 8638.0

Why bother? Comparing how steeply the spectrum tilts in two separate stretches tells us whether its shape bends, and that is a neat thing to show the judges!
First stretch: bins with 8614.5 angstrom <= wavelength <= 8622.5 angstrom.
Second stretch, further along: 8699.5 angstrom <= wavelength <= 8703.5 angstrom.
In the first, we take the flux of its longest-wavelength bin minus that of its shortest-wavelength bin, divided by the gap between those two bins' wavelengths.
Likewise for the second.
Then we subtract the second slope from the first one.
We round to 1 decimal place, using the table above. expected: 1.0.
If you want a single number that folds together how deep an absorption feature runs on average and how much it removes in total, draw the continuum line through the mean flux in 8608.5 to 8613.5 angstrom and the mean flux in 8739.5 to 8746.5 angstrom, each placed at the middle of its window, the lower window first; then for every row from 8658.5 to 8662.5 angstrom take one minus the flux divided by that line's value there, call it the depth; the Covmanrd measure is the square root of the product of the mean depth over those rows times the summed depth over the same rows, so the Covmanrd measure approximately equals 0.39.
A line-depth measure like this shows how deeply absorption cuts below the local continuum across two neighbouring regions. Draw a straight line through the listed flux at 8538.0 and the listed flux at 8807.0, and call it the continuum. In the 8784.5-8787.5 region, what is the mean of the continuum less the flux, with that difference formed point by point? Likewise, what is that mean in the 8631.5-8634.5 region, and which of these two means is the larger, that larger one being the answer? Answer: -1.4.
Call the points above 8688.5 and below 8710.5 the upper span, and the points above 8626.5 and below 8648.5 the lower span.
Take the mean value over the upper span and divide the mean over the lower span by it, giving 1.02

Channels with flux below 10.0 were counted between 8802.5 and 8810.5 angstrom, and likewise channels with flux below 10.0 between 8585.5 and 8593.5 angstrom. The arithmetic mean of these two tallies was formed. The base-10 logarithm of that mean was 0.40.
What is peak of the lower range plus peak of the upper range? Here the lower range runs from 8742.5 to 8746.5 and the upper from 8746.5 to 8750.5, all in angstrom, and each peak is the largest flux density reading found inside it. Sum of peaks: 21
